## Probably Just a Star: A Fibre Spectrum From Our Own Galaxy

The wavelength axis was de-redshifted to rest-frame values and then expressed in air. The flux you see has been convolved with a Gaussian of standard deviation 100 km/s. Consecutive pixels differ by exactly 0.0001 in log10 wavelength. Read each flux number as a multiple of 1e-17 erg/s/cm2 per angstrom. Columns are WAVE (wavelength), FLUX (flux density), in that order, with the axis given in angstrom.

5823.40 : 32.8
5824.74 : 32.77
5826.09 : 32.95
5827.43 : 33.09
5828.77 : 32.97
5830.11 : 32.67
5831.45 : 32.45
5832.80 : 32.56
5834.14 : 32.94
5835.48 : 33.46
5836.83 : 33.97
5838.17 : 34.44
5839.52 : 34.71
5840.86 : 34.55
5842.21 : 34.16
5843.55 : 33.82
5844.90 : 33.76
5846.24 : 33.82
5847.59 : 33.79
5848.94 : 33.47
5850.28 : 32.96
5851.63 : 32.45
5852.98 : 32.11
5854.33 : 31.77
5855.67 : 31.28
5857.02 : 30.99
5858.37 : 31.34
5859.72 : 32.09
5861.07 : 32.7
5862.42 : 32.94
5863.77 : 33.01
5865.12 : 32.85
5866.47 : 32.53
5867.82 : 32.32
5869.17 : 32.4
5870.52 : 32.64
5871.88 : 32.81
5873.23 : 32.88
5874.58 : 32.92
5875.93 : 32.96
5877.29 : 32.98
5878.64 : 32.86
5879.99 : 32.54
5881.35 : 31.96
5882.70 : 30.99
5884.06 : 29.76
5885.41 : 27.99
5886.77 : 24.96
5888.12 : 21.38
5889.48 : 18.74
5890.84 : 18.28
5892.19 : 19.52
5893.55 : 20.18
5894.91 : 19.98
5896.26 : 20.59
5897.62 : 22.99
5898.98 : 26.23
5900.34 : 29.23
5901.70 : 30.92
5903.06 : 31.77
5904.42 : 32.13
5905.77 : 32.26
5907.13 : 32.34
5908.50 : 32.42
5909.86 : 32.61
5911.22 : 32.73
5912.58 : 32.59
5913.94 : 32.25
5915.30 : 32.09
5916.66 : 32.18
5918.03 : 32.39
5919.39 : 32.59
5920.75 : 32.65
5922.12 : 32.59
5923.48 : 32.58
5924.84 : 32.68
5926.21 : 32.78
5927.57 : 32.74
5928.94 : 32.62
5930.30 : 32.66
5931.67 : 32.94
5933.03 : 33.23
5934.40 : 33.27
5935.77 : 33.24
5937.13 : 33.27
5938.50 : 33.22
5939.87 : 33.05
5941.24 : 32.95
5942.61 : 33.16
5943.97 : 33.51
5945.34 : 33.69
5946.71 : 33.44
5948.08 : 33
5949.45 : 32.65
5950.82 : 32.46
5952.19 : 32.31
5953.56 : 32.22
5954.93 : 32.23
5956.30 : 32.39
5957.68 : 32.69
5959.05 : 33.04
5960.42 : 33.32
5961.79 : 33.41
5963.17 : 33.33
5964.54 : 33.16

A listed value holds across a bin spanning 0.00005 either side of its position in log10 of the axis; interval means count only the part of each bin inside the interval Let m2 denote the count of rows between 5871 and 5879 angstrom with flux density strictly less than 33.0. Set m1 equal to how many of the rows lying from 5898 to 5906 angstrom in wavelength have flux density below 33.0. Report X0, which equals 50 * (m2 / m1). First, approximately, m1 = 6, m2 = 6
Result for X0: 50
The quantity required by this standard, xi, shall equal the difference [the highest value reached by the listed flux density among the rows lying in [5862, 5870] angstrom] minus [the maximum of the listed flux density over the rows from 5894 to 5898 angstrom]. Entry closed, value 10.0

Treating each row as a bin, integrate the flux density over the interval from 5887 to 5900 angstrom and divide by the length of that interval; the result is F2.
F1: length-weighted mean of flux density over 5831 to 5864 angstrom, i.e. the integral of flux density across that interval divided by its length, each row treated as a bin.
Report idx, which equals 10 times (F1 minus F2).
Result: 118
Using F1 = 33.0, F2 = 21.2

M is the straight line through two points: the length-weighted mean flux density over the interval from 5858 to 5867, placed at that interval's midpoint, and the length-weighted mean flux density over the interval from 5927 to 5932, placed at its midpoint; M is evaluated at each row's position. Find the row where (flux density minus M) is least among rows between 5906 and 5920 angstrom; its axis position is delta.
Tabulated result 5915.30 angstrom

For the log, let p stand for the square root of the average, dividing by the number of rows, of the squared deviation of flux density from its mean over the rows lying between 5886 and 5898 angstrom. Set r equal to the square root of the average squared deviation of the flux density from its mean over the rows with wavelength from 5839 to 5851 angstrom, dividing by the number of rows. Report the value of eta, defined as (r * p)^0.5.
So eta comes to 1.00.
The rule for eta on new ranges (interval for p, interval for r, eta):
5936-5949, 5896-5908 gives 0.99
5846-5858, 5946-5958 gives 0.62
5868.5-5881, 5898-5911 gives 0.62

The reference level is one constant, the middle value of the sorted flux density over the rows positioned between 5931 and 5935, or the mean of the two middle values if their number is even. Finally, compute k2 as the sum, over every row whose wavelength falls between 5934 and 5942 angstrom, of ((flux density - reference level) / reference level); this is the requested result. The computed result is -0.01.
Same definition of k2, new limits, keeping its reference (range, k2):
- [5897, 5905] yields -0.79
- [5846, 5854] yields -0.02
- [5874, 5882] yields -0.10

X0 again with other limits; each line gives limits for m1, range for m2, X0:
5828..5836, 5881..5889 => 60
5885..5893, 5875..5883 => 50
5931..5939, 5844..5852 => 100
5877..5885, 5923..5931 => 50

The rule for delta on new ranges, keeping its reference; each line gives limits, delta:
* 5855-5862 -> 5857.02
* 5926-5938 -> 5928.94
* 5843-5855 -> 5854.33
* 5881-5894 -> 5890.84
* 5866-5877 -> 5867.82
